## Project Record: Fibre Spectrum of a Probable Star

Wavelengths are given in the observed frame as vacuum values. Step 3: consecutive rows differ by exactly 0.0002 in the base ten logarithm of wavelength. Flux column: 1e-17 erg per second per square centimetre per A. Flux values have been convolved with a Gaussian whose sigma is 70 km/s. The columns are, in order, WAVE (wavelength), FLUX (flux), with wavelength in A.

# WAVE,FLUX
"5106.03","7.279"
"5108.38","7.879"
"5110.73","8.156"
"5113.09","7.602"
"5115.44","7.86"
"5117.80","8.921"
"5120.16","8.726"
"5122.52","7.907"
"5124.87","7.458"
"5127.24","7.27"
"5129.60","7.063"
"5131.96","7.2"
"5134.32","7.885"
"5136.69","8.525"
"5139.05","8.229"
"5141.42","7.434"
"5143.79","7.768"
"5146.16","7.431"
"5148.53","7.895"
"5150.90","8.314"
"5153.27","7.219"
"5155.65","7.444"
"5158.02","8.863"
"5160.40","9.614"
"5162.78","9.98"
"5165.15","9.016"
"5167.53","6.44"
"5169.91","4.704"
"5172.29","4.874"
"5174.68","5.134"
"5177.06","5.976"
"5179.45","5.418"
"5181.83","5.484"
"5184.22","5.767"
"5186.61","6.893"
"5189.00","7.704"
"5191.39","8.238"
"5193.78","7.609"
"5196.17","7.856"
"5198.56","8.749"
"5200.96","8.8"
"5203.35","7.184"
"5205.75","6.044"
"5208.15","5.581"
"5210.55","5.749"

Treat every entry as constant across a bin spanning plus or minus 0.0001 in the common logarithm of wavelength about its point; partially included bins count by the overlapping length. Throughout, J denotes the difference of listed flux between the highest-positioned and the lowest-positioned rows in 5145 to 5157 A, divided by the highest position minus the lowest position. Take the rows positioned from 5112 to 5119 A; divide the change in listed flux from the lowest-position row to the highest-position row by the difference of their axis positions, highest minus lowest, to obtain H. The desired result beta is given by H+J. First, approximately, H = 0.28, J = 0.001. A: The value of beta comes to 0.28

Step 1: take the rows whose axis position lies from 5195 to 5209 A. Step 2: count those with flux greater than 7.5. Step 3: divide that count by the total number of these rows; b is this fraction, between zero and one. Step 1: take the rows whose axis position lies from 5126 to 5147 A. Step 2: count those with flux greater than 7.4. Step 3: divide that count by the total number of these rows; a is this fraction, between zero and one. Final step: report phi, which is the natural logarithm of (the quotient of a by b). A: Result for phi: 0.29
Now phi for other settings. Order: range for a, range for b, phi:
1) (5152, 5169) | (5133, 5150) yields 0.00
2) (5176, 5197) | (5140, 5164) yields -0.30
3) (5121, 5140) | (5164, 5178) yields 1.32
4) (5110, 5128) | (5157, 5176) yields 0.56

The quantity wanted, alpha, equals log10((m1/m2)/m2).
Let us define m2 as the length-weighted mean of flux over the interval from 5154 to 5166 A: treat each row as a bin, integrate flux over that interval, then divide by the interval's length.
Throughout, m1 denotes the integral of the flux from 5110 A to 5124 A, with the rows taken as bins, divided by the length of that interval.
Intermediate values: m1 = 8.18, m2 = 8.9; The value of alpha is -0.99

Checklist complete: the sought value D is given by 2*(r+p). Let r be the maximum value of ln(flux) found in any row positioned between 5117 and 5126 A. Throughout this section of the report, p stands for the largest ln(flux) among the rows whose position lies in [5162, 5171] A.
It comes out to 8.98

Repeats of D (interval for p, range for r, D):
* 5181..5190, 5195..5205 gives 8.43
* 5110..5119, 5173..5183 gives 7.95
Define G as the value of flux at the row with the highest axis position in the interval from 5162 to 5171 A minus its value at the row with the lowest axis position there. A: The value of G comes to -5.3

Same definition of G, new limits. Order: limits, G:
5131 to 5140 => 1.0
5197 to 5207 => -2.7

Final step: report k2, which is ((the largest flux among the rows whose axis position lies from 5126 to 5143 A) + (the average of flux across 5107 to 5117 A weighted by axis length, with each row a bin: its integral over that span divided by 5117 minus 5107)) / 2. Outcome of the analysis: 8.2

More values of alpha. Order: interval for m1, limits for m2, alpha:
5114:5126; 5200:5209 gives -0.77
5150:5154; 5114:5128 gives -0.92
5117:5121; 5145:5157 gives -0.83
